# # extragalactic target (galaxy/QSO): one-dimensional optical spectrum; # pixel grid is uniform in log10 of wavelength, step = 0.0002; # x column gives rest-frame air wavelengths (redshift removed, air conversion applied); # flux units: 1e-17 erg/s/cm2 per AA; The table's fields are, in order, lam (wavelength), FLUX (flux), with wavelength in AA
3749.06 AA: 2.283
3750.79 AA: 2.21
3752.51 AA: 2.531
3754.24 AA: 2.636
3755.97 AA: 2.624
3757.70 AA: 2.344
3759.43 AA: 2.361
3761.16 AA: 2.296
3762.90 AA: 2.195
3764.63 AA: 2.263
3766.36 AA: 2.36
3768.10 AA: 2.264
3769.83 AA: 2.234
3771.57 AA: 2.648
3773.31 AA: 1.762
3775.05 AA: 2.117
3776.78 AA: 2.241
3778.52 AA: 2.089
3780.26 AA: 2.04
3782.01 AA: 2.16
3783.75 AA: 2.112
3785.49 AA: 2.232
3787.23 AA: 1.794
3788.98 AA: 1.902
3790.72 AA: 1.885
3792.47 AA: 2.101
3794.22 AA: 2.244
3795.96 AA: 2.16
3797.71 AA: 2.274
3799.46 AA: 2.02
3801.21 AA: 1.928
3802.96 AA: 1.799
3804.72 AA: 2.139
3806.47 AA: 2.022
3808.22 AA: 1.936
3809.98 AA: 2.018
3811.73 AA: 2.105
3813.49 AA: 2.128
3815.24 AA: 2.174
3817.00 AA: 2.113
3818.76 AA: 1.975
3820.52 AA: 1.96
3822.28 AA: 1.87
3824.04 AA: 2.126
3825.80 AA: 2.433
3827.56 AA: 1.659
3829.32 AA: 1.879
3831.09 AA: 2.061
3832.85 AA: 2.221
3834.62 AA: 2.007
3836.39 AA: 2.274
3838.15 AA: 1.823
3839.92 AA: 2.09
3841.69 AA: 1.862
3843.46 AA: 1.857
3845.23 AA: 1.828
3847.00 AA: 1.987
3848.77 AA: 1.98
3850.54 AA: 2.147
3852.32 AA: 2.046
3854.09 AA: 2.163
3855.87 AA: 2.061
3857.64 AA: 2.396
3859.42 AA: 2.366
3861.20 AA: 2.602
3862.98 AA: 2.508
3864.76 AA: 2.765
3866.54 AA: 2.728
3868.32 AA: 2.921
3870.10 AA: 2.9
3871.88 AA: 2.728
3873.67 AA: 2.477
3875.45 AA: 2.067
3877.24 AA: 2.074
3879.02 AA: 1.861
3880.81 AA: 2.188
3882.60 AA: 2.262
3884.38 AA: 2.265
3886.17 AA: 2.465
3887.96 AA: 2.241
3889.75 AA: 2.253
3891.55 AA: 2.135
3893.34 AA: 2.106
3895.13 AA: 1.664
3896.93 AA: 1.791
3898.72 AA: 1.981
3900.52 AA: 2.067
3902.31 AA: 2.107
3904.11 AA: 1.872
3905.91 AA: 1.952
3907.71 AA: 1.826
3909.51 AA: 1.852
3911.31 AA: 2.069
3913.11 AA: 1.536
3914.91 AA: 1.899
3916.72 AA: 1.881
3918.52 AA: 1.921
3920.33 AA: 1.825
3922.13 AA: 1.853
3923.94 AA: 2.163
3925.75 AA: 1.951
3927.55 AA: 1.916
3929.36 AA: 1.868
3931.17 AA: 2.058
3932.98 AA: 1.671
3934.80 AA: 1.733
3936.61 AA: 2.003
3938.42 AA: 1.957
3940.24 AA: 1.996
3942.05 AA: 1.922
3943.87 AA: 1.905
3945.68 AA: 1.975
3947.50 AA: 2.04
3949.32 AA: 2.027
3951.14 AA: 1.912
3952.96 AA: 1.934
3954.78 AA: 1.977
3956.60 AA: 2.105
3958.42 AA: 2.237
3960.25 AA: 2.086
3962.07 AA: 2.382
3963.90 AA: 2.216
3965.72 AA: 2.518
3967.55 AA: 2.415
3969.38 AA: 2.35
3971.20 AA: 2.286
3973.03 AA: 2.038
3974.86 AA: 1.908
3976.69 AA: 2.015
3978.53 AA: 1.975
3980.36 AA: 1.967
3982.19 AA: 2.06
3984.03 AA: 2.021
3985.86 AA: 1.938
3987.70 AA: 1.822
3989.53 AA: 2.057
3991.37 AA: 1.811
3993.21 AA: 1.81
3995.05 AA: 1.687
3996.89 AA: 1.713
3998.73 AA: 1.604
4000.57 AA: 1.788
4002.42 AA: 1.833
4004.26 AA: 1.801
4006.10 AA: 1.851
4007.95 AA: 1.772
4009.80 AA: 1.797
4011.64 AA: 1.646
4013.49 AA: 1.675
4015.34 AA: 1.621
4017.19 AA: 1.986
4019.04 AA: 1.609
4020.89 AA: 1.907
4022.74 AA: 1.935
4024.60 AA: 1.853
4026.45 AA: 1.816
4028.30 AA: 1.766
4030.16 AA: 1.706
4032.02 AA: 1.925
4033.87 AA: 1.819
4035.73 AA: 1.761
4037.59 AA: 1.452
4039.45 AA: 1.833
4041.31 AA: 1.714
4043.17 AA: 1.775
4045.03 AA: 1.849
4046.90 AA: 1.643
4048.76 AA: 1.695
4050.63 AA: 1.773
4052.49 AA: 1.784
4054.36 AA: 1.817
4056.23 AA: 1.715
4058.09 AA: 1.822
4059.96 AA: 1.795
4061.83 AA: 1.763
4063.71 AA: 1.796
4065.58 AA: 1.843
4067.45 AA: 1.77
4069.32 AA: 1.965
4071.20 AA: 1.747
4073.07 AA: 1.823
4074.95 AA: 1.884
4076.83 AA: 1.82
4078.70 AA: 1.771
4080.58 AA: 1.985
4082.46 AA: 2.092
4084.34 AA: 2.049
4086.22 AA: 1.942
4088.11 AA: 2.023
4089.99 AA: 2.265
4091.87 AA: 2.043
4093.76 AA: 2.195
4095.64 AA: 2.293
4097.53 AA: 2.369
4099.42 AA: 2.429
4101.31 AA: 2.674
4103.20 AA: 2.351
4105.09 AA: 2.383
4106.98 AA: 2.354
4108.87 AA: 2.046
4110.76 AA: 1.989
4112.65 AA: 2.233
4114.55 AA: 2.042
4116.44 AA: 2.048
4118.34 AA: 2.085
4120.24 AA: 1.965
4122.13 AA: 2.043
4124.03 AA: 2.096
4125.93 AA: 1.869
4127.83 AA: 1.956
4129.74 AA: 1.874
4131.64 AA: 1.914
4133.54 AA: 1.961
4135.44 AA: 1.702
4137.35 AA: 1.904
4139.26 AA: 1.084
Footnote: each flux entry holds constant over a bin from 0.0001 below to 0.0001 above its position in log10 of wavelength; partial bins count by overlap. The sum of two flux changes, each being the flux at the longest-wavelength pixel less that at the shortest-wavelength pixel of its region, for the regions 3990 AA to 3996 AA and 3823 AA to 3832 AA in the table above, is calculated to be -0.19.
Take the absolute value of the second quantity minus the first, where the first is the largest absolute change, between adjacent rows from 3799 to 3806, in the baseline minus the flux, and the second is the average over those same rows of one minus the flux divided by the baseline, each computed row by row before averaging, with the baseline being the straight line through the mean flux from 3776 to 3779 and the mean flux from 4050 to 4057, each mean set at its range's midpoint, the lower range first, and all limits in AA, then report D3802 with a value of 0.27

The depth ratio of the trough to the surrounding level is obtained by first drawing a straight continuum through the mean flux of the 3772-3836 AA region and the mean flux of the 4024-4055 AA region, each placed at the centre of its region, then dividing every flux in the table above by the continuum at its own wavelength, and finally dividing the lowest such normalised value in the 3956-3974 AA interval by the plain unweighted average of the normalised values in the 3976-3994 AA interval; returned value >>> 1.04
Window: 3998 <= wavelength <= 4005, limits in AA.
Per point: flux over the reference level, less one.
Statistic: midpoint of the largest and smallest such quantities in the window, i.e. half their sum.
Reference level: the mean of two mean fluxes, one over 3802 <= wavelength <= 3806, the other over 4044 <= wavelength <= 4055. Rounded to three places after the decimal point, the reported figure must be -0.078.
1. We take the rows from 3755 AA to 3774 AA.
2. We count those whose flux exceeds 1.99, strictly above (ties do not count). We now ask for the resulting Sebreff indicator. 10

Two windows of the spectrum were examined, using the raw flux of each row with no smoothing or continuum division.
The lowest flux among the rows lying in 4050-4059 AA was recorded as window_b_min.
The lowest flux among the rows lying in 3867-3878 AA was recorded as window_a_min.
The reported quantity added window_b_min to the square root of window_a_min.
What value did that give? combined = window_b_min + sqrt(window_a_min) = 3.2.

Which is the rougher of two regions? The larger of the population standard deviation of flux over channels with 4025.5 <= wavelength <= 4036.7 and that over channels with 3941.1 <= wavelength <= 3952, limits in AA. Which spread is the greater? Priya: 0.068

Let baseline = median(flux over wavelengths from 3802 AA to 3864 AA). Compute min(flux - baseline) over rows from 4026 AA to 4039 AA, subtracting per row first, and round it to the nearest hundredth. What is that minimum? -0.61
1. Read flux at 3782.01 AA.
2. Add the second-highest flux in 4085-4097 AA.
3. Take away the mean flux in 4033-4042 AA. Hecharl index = 2.71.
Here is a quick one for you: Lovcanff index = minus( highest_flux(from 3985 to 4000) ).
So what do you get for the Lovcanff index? -2.06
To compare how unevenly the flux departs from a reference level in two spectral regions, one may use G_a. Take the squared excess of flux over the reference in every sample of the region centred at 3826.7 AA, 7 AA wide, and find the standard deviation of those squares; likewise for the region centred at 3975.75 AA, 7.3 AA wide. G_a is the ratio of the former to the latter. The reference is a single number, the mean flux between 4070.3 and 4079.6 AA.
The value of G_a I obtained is 9.6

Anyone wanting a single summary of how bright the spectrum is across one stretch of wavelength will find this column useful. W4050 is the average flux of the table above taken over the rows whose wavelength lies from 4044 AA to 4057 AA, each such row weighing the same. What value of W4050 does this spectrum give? 1.75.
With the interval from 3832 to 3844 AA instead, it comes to 2.02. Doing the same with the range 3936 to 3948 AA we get 1.97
